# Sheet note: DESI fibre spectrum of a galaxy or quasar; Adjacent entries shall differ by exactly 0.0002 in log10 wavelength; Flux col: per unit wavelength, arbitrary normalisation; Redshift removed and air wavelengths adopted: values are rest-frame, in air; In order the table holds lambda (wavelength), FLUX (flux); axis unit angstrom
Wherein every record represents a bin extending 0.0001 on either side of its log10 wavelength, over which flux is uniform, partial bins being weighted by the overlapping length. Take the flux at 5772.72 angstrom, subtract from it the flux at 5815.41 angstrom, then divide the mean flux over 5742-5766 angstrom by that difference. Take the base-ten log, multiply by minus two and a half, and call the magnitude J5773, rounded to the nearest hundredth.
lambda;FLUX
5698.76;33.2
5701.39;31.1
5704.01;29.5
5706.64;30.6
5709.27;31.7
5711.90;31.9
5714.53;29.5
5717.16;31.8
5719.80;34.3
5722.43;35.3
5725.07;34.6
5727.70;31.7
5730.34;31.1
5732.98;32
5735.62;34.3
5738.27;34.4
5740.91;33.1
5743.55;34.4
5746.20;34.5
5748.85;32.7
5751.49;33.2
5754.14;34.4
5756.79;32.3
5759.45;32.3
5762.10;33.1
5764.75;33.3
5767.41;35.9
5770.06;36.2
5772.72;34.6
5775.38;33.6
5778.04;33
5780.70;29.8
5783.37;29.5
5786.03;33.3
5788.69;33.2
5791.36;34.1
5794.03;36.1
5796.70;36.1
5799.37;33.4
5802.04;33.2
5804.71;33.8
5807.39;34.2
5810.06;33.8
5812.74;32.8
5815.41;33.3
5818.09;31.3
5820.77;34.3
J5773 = -3.52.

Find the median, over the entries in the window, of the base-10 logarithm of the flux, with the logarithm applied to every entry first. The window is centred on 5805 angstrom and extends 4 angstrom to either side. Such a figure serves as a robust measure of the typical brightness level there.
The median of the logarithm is 1.53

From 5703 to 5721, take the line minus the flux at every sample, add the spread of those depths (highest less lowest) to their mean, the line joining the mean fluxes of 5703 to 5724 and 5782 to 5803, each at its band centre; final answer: 5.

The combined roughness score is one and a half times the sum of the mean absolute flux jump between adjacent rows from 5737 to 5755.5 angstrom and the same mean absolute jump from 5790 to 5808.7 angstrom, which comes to 3.0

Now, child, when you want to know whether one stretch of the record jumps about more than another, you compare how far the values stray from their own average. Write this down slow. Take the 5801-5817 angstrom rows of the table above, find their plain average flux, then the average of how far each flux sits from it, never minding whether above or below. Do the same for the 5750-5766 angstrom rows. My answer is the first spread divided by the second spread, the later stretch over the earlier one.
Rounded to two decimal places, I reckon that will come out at 0.78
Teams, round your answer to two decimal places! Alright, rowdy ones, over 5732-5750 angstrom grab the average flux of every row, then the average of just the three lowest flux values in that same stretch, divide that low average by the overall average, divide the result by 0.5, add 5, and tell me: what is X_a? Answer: 6.94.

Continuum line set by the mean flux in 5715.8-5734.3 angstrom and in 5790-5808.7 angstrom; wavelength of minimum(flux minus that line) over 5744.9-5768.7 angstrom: 5759.45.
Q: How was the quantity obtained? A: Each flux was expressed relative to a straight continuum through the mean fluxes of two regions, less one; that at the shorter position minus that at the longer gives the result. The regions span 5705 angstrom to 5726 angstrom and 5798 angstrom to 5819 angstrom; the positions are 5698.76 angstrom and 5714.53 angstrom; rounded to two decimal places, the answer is 0.12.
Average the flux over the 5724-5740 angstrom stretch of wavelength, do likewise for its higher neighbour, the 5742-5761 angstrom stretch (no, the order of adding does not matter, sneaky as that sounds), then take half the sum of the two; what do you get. 33.2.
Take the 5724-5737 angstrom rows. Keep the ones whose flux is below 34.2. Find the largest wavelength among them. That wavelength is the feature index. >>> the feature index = 5732.98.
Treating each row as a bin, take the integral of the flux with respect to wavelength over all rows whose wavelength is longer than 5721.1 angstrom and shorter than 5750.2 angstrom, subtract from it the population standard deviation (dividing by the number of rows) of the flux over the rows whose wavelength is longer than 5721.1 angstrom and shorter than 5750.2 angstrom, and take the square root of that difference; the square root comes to 31.2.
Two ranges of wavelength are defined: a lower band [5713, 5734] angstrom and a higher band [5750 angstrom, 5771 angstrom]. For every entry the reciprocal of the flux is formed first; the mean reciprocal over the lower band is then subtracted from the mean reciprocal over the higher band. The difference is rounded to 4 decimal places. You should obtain -0.0012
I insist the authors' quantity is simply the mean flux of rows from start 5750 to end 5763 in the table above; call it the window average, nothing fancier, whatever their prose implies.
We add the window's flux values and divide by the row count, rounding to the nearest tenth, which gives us 33.1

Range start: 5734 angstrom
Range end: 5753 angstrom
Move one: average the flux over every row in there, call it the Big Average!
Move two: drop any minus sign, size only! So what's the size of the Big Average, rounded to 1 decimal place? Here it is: 33.8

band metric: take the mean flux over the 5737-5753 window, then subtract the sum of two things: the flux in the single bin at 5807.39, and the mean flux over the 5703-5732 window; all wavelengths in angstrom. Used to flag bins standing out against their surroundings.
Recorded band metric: -32.5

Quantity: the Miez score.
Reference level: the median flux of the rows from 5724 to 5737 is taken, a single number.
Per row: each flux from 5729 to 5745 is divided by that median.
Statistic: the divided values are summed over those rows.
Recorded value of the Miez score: 6.23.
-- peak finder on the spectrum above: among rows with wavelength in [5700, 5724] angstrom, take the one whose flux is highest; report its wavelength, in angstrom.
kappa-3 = 5722.43 angstrom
